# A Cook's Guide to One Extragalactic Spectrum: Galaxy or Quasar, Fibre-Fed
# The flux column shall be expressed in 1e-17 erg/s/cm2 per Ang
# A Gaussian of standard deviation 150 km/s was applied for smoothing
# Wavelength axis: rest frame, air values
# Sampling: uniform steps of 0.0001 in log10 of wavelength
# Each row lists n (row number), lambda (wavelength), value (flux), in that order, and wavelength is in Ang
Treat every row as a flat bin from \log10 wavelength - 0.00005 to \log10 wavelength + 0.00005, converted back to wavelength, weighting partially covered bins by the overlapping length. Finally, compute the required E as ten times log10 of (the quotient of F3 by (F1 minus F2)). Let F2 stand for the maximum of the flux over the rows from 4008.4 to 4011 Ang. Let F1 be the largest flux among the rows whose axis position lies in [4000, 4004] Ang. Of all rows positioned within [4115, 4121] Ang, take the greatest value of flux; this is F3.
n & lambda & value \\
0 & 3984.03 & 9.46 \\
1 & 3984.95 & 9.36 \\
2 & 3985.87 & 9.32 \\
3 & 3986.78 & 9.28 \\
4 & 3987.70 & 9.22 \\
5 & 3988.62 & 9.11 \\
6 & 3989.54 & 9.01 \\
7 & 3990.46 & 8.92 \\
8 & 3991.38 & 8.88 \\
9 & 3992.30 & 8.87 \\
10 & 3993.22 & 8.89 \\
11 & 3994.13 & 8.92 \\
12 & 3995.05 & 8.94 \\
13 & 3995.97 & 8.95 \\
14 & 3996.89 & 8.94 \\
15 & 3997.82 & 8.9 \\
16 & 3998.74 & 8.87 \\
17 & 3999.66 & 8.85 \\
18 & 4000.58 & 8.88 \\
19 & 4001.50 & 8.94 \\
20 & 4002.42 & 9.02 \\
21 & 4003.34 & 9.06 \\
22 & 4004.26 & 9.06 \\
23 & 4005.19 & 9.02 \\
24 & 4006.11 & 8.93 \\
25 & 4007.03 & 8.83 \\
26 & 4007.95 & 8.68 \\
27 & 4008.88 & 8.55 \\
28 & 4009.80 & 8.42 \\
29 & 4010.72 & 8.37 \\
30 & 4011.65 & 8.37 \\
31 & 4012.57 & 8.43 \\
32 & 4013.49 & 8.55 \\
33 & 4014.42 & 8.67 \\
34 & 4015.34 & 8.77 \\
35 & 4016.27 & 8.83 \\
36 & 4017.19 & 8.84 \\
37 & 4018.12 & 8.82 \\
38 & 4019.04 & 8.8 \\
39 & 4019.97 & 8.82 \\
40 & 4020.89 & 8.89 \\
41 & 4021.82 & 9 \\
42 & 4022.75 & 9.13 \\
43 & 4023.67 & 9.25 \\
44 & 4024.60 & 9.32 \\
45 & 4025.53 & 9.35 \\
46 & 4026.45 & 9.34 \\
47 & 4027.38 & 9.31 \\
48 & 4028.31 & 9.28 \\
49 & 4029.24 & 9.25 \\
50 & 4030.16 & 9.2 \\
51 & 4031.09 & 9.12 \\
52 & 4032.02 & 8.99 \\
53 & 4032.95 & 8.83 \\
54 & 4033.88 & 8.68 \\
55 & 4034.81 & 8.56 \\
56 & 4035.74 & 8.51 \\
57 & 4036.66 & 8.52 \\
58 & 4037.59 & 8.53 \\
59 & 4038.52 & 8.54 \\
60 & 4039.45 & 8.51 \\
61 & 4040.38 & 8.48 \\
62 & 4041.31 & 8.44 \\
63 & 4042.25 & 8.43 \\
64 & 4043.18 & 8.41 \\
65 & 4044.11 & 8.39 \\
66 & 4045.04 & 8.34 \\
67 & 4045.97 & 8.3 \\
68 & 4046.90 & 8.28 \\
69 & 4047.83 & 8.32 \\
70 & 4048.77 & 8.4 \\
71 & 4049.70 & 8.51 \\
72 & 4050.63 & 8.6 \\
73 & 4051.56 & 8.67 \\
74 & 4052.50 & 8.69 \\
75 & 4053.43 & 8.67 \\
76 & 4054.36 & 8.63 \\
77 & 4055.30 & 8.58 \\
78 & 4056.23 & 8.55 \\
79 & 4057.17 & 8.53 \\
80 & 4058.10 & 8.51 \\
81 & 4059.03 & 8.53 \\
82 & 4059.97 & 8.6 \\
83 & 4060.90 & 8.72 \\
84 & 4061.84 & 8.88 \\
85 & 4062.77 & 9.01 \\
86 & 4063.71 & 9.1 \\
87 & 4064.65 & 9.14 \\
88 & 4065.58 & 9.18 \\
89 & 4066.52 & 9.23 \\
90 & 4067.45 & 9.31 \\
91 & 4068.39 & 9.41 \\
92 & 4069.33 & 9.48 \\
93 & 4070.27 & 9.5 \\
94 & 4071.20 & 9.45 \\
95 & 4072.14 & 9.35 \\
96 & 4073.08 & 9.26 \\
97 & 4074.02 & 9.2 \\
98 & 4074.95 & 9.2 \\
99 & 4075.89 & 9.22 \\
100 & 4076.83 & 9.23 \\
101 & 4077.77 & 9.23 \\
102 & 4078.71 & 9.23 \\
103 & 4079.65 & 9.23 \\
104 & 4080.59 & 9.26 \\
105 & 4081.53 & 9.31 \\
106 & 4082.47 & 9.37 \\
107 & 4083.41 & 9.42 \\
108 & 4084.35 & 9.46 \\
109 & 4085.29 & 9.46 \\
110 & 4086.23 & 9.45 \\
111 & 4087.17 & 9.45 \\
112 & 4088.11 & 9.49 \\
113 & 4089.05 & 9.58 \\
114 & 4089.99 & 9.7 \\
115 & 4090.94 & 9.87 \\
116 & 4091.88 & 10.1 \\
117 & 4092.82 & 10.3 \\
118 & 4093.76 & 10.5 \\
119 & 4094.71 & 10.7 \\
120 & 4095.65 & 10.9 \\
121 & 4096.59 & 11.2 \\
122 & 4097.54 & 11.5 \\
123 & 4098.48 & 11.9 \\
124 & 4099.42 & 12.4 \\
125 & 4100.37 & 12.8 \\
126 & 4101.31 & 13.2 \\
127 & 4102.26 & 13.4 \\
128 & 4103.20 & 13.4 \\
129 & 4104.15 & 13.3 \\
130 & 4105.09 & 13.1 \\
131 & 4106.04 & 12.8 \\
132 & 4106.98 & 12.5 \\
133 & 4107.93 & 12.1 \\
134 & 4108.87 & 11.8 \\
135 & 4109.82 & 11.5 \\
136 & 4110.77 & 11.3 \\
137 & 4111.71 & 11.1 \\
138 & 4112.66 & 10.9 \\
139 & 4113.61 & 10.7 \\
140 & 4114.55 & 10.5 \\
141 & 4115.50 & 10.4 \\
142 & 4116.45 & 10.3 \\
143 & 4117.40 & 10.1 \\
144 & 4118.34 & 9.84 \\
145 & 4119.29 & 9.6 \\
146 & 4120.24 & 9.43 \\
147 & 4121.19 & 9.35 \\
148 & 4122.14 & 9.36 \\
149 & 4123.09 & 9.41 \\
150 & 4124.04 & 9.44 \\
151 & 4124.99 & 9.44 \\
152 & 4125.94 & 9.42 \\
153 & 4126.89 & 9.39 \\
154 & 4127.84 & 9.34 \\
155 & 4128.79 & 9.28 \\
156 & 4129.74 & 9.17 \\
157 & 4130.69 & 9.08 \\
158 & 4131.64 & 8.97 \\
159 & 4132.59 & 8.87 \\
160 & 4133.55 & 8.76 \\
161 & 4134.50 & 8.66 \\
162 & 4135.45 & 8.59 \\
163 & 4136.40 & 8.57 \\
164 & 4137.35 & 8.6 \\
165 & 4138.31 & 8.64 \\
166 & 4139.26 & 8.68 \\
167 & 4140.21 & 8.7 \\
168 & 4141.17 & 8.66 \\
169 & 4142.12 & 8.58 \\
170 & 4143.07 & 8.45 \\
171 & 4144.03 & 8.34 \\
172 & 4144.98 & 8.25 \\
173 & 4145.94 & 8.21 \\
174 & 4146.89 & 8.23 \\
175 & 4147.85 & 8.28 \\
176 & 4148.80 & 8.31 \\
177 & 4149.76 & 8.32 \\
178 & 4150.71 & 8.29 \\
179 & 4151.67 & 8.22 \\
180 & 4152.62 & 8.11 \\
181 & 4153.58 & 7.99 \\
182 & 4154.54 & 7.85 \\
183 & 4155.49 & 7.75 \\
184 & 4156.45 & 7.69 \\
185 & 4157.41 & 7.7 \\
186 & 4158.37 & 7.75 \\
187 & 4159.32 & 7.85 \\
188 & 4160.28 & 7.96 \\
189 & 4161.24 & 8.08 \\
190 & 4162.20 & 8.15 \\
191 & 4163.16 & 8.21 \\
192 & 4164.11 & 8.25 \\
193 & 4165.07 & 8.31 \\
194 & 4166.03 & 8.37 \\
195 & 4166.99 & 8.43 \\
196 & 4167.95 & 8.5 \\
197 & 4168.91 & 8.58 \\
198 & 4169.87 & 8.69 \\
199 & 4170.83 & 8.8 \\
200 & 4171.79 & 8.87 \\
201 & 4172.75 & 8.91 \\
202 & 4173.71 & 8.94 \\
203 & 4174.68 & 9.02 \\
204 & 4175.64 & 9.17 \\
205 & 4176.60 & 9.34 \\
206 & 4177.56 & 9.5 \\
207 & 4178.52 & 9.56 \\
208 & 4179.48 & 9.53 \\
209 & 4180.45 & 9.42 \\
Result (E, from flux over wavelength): 13.1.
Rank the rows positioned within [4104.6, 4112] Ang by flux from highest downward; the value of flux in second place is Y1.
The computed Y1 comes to 12.8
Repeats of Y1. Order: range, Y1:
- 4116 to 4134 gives 10.1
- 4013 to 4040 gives 9.34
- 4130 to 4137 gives 8.97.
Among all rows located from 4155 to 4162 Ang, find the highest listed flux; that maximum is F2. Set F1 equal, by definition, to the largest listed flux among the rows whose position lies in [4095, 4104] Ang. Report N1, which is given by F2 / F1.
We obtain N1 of 0.60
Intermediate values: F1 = 13.4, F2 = 8.08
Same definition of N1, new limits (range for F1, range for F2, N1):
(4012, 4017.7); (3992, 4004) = 1.02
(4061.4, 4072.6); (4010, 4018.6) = 0.93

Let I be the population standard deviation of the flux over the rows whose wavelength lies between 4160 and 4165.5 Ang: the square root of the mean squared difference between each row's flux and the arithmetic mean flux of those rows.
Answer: 0.115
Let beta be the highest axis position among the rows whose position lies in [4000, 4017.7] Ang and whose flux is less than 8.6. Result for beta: 4013.49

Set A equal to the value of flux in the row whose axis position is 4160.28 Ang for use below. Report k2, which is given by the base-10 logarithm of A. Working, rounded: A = 7.96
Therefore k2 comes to 0.90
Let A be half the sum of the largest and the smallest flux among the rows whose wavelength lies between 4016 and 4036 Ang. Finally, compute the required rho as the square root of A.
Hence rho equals 2.99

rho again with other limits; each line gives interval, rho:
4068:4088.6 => 3.06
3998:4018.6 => 2.95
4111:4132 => 3.17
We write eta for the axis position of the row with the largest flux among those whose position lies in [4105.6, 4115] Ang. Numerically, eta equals 4106.04 Ang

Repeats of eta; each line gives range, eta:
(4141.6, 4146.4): 4142.12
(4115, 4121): 4115.50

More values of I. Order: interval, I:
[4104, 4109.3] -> 0.529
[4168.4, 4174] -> 0.127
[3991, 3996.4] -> 0.030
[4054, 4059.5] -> 0.040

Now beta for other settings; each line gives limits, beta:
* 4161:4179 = 4168.91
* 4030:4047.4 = 4046.90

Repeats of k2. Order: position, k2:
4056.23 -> 0.93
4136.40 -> 0.93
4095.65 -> 1.04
